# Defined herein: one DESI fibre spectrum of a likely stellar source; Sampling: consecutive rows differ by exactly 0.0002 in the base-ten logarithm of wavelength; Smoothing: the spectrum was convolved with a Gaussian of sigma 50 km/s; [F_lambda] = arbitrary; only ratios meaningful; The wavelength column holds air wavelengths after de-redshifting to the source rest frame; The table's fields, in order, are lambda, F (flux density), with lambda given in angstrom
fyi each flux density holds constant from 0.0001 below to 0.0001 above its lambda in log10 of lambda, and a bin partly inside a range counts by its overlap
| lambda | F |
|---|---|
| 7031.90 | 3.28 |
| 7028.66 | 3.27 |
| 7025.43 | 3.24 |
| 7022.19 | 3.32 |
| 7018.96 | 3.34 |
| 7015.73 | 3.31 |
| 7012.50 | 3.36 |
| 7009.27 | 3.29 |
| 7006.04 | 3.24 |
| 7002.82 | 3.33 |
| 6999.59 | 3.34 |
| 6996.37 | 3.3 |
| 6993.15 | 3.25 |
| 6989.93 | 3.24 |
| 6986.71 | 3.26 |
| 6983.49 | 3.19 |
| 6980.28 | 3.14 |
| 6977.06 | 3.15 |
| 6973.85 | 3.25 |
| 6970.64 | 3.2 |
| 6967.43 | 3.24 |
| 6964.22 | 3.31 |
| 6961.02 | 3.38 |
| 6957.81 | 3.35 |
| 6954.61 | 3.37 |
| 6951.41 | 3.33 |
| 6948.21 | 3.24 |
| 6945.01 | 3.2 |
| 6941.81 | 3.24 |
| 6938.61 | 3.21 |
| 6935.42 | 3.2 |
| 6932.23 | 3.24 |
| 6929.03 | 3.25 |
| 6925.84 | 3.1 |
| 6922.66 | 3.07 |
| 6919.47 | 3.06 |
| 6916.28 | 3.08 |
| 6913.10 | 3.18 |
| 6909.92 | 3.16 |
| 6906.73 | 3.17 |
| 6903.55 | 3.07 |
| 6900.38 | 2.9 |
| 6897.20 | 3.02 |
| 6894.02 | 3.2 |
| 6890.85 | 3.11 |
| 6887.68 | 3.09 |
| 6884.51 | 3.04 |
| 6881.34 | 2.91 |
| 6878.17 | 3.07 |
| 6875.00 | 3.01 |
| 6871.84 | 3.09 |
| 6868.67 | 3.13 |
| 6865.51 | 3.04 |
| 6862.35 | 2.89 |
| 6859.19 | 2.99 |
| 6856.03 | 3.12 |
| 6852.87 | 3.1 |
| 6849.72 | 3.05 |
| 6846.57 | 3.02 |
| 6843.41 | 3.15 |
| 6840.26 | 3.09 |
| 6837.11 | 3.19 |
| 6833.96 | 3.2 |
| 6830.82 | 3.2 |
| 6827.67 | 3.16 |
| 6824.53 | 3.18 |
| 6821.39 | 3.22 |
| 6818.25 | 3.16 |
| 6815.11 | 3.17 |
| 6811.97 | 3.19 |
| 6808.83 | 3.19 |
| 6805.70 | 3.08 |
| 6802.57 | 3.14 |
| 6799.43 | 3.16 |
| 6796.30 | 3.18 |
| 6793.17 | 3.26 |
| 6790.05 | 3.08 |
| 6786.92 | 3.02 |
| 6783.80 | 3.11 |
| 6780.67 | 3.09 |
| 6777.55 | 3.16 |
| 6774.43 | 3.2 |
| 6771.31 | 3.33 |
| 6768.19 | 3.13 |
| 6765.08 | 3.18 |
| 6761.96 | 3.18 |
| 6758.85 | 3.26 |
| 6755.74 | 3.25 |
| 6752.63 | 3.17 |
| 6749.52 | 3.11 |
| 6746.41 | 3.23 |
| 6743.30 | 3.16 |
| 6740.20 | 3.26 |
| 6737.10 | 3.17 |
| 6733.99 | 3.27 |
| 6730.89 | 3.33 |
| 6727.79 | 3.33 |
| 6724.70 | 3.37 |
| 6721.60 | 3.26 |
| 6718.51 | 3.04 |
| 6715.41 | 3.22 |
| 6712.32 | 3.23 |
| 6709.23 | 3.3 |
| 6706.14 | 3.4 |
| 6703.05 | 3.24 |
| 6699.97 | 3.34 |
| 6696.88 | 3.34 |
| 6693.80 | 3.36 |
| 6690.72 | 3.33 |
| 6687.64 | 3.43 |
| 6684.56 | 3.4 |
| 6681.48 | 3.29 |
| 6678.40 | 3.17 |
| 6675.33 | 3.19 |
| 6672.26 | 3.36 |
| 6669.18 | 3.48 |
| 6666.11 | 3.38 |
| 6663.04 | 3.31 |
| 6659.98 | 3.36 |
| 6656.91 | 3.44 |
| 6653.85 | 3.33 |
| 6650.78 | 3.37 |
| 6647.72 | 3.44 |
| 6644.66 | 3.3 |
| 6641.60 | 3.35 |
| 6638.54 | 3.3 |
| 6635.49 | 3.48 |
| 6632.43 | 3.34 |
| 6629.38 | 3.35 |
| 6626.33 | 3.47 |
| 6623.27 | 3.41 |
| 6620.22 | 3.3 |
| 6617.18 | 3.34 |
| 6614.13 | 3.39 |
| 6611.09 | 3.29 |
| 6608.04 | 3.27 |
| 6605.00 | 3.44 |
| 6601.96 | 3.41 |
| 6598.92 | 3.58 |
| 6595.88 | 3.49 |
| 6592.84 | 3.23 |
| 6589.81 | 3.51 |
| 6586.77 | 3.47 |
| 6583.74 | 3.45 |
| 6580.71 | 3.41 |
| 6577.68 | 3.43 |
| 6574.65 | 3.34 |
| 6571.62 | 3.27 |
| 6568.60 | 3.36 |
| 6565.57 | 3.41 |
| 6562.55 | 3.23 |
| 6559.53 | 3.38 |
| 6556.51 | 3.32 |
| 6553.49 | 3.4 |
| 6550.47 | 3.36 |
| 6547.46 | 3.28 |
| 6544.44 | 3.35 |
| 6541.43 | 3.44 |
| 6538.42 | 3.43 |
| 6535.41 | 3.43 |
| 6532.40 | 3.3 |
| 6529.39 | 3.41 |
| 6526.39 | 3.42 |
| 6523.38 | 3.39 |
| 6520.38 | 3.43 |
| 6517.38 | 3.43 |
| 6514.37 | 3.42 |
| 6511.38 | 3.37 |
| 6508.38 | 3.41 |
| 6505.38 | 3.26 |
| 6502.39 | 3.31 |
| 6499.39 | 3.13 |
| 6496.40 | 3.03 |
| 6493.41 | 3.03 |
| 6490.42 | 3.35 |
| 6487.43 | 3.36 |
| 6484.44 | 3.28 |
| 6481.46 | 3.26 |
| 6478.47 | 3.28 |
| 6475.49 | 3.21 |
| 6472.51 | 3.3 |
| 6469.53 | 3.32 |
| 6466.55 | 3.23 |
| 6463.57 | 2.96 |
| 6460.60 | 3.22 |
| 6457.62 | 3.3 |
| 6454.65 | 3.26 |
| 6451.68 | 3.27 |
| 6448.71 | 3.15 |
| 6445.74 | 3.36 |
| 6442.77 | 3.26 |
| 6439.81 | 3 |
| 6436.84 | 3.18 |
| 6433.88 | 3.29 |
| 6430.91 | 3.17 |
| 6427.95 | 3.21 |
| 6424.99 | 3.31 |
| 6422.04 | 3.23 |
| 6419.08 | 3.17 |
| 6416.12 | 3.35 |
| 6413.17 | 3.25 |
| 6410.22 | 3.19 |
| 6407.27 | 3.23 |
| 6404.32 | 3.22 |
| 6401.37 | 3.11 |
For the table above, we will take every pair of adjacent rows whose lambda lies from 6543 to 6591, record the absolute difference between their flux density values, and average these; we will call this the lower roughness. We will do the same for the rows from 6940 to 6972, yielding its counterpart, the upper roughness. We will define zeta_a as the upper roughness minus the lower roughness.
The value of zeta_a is -0.023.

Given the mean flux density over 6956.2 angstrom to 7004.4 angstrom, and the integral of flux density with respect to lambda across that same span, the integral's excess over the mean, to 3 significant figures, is 154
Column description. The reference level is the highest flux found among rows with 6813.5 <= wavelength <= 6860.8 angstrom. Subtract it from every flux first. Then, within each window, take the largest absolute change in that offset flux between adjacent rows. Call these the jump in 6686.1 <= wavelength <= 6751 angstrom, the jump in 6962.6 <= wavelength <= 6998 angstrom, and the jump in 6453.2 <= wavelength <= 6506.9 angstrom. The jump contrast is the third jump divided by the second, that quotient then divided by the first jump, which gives 14.5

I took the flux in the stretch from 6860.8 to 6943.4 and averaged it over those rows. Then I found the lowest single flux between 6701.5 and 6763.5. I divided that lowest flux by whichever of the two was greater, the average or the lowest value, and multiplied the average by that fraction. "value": 3.04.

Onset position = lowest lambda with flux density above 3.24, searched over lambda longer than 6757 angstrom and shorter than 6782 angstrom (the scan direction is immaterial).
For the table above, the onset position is 6758.85 angstrom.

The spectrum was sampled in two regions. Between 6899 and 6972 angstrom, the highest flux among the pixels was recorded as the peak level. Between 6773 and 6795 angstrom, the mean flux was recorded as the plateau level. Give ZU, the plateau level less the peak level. -0.25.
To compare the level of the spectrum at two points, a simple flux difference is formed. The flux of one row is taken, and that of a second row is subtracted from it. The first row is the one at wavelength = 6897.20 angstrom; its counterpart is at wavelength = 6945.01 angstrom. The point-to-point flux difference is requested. -0.18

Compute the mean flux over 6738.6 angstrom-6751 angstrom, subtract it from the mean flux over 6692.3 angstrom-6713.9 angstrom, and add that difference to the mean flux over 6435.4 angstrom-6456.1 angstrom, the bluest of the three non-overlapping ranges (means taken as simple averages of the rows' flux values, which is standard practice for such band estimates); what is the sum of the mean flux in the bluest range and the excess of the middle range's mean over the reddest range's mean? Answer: 3.34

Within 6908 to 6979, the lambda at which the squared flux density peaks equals 6961.02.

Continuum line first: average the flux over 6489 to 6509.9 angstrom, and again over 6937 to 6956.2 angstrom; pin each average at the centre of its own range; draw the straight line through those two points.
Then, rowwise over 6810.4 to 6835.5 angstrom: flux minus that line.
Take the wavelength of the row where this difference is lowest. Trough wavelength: 6827.67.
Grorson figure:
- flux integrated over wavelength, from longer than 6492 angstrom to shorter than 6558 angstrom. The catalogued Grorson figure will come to 220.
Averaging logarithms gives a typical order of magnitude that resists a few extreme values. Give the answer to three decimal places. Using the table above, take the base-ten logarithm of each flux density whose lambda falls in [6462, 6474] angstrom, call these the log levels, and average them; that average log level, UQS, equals 0.505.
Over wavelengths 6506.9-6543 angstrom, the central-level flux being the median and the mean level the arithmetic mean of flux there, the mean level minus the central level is -0.013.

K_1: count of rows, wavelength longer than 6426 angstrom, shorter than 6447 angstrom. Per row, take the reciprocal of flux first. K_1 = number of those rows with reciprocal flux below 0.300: 1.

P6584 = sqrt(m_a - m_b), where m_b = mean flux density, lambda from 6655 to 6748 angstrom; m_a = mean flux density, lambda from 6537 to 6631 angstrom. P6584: 0.29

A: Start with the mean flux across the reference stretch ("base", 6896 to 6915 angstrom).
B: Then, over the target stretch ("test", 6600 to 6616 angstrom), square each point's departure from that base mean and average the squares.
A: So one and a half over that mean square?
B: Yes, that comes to 18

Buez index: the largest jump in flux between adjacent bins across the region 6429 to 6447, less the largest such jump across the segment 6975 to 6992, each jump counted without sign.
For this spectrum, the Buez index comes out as 0.19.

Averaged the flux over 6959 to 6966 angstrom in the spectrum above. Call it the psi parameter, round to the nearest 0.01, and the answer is 3.34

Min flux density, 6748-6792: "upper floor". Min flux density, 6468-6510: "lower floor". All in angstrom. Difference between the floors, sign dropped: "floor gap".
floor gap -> 0.01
